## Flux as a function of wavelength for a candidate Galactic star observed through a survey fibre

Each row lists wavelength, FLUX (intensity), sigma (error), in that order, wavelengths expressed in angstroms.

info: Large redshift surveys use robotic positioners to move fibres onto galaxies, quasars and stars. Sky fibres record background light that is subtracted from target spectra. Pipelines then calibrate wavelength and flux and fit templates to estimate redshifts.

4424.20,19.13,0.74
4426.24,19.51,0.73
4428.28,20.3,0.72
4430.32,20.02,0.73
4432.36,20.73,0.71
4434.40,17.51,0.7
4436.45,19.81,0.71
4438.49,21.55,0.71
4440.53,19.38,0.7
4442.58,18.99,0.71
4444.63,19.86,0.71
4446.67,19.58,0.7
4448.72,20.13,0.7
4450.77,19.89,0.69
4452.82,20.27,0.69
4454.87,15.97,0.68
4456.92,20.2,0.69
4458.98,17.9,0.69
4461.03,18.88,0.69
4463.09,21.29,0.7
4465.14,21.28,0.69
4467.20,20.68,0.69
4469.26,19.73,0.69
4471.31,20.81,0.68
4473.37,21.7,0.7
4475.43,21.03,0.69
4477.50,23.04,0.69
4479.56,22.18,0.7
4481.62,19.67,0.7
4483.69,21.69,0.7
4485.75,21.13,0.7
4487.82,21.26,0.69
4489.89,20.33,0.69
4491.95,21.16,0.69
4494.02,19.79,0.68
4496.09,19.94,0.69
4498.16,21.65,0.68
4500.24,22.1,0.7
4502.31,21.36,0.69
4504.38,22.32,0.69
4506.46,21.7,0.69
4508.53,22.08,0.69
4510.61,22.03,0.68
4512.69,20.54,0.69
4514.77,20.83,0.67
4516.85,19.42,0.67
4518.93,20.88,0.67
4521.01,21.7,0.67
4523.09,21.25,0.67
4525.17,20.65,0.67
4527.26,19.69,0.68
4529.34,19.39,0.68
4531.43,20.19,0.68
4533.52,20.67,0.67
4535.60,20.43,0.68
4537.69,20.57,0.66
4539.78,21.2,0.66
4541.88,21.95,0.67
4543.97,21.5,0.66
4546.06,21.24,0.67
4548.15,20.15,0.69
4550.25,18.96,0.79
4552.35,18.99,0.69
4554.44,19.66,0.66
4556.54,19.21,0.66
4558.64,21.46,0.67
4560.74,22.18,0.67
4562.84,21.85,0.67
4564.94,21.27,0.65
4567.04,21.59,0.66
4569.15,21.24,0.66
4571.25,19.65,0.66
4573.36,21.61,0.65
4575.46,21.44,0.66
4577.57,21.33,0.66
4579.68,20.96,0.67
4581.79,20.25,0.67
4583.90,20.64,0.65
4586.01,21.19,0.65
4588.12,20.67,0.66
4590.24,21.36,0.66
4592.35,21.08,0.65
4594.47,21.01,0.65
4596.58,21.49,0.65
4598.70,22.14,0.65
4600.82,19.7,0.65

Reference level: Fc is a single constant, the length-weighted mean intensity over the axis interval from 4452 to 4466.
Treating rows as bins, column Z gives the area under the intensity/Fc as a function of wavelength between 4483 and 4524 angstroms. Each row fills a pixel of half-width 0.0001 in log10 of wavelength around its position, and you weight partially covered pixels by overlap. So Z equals 44.8 angstroms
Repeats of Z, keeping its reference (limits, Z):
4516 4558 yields 44.2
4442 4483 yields 42.7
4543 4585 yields 45.0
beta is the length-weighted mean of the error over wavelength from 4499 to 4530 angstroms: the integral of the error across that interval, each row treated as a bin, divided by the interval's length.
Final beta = 0.681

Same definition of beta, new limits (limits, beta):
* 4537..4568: 0.676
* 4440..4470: 0.694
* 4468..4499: 0.692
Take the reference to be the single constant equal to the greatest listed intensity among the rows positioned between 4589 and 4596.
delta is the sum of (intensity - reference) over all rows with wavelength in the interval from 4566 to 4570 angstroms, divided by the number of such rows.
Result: 0.1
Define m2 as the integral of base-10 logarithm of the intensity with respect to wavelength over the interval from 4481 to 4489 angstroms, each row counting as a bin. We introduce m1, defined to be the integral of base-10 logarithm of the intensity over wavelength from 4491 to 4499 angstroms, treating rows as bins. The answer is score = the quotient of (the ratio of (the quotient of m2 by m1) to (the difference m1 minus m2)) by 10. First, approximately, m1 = 10.5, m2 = 10.6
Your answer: -1.8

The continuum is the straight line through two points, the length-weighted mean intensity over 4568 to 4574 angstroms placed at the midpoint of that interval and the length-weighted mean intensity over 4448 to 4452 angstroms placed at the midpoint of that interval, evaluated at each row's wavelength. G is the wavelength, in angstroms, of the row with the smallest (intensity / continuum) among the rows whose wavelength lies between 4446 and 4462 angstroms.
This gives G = 4454.87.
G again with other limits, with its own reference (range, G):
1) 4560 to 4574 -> 4571.25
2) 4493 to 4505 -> 4494.02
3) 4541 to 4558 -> 4550.25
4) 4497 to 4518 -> 4516.85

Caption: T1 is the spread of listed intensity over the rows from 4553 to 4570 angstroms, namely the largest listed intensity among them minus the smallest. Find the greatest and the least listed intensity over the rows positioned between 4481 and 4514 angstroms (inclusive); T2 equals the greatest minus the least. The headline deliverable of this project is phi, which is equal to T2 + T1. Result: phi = 5.6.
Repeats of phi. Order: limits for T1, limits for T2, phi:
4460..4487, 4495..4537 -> 7.1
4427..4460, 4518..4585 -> 8.8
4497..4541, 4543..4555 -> 5.5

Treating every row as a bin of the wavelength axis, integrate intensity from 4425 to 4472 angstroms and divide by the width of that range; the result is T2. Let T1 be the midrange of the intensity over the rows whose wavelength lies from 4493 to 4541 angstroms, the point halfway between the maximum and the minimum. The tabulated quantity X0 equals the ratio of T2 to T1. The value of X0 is 0.95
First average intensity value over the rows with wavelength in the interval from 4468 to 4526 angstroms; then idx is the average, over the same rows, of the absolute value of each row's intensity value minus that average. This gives 0.72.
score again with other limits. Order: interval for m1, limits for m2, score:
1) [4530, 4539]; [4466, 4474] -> 0.1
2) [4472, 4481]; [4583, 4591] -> 0.1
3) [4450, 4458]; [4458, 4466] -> -0.7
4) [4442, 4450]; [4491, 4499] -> -0.7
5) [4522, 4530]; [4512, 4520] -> -6.8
